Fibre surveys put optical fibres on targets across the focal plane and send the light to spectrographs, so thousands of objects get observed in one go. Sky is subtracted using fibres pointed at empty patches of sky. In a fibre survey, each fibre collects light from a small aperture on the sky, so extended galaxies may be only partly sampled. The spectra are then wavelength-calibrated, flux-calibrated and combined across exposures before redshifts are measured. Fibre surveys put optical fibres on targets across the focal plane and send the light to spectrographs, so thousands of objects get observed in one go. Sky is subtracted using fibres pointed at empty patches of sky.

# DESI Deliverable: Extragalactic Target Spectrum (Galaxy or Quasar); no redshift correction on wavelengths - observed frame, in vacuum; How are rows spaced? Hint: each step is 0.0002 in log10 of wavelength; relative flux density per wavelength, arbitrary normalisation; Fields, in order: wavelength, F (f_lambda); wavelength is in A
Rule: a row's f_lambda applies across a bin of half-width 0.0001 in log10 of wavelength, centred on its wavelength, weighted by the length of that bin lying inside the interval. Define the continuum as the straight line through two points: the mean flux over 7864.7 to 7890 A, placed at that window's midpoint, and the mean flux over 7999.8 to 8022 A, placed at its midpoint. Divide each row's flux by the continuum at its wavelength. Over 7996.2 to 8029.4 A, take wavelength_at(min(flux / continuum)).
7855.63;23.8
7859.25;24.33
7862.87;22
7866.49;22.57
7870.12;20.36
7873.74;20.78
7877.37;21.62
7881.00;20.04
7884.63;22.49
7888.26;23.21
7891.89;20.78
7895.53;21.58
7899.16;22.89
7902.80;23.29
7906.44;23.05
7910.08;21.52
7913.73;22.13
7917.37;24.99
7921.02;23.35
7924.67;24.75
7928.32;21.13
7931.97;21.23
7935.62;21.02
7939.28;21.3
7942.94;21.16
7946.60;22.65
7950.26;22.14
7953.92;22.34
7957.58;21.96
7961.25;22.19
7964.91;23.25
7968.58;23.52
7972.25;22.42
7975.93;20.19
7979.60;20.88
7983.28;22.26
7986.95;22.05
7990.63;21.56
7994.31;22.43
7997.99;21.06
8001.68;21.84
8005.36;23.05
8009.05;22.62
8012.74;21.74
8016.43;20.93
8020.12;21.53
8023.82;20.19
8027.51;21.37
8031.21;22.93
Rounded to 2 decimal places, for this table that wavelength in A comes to 8023.82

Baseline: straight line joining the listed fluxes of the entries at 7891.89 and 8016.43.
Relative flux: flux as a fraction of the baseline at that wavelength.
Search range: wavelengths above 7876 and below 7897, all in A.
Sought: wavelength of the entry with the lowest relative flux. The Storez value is 7881.00 A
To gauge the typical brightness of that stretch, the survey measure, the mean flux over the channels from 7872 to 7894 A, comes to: 21.5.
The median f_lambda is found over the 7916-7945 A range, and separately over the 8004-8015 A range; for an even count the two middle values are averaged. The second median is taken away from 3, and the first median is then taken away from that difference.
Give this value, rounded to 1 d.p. -40.9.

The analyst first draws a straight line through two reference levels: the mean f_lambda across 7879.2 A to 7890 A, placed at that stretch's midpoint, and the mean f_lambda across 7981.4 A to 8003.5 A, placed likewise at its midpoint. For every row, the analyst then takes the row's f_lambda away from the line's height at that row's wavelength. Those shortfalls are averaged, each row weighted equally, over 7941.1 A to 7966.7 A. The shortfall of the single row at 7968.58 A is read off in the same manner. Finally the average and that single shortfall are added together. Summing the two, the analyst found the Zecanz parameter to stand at -2.0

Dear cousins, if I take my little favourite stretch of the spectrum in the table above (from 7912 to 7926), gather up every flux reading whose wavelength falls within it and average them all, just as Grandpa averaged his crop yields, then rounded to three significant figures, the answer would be 23.8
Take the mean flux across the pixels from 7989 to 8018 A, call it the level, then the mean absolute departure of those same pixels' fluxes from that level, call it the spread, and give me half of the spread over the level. 0.014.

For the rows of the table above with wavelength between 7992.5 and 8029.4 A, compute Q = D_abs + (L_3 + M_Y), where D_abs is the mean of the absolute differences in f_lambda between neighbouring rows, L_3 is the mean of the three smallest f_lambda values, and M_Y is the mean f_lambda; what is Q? 43.4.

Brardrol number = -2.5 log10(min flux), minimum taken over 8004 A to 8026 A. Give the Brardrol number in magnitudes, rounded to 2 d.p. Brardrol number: -3.26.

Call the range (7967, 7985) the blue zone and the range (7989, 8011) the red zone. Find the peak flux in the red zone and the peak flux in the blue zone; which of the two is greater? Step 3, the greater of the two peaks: 23.5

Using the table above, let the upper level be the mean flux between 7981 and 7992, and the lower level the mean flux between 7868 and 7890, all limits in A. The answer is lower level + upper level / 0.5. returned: 65.3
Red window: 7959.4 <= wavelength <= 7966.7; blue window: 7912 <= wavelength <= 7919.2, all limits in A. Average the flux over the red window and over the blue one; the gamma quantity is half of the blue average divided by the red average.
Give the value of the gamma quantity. 0.52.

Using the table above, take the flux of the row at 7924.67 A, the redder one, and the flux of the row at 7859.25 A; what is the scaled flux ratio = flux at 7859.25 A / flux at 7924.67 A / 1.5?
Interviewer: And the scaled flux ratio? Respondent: 0.66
